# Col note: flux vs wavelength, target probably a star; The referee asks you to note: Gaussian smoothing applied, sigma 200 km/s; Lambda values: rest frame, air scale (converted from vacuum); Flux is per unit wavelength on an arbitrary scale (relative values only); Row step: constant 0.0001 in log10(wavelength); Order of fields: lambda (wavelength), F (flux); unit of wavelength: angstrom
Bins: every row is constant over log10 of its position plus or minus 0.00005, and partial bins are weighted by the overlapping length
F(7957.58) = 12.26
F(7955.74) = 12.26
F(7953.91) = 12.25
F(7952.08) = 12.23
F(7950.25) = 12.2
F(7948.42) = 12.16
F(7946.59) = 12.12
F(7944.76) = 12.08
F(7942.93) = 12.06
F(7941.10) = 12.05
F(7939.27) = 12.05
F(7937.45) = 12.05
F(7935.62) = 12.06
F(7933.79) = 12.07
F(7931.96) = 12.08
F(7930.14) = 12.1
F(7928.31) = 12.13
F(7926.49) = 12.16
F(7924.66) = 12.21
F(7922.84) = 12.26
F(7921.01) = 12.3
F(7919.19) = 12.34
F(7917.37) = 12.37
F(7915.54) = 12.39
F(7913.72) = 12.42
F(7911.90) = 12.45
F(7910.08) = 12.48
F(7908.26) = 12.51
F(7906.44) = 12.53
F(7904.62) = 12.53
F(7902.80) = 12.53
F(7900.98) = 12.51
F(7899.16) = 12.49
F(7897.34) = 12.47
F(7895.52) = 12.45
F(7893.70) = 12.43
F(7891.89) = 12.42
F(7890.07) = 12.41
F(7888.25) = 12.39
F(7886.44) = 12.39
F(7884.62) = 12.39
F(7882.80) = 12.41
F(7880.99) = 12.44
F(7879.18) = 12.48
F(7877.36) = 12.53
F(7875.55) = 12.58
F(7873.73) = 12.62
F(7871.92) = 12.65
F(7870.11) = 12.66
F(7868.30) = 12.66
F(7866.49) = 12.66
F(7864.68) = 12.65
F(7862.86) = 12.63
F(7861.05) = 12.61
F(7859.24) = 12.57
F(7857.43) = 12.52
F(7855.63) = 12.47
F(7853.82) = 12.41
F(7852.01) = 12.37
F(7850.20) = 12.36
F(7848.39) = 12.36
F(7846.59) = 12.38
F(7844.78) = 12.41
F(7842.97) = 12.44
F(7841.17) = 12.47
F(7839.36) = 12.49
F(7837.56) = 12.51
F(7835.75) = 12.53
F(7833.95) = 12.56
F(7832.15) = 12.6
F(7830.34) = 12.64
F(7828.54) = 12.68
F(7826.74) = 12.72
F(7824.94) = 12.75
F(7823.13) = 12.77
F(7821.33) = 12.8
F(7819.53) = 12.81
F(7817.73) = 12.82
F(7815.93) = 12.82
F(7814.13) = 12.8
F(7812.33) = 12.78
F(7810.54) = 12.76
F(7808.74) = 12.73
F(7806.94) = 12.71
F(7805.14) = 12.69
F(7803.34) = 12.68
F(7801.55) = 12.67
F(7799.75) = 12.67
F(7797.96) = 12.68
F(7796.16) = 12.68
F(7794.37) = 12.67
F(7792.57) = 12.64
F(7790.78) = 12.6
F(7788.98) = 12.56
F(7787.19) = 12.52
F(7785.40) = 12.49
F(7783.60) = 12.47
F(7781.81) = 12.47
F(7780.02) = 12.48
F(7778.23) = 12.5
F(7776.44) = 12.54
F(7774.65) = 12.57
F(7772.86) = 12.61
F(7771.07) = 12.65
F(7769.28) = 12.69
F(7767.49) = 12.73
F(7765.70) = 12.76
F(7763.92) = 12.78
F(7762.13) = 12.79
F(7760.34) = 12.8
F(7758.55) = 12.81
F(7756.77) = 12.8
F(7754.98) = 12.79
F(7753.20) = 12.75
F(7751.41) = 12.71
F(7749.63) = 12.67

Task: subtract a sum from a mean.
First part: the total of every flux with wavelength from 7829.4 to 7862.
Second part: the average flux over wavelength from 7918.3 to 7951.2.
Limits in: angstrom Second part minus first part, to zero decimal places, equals -213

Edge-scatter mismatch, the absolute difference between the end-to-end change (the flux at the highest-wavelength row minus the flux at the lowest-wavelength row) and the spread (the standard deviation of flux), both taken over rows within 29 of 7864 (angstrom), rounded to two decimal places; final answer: 0.21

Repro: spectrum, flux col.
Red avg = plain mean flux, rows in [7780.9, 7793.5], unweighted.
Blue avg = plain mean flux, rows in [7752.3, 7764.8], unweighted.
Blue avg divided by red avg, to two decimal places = 1.02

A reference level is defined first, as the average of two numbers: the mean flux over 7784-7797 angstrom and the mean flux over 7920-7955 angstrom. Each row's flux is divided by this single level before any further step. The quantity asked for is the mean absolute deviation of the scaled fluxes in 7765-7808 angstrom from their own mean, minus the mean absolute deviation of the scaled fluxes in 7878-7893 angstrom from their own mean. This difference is 0.0045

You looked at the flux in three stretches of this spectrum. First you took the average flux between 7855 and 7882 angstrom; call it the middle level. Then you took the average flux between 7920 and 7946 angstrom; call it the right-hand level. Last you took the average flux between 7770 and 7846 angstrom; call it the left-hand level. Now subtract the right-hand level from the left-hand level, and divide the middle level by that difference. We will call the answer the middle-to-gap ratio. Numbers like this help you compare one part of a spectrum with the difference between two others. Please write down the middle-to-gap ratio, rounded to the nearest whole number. 25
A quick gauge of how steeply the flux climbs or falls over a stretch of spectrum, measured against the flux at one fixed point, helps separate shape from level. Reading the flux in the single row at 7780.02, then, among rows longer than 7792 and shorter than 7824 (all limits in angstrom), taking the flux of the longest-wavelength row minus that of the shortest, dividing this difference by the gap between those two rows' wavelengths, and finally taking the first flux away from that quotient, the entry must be -12.5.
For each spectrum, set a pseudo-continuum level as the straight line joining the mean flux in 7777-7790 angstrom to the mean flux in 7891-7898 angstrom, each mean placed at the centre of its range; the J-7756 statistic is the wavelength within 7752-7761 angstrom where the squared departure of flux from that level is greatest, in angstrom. 7758.55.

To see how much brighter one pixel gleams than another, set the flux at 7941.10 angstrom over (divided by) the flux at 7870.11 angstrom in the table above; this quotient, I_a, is 0.95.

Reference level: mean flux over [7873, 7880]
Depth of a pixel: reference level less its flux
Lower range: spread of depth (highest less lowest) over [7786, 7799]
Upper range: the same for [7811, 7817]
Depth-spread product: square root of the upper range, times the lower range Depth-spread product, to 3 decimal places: 0.032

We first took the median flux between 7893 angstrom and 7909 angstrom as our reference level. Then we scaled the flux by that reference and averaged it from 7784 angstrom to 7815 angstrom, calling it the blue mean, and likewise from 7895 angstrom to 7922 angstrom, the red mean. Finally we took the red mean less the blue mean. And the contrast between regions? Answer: -0.017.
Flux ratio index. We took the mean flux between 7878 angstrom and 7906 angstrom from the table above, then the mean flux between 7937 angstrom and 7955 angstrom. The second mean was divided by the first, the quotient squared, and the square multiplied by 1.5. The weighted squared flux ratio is 1.42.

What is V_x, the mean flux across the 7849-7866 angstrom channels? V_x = 12.51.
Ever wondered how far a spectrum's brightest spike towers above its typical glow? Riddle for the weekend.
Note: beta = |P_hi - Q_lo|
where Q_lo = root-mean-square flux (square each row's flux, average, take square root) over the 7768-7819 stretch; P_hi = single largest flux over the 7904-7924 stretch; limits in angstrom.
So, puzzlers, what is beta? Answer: 0.112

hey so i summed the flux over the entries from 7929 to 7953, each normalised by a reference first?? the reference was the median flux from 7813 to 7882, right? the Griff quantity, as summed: 12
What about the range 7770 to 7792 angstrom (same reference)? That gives 12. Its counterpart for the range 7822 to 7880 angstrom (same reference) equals 32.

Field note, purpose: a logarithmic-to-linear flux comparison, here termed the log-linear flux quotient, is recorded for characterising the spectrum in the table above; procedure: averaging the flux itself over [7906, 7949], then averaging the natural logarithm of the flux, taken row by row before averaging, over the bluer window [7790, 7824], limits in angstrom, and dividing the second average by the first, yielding 0.208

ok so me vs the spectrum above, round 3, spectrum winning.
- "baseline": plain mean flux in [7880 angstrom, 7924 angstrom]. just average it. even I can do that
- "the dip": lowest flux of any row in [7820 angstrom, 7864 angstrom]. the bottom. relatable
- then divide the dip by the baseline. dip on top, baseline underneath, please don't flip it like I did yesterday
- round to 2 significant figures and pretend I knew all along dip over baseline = 0.99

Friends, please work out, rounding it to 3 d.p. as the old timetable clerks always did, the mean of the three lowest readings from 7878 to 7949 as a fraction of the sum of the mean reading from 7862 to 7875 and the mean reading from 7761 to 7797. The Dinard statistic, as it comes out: 0.477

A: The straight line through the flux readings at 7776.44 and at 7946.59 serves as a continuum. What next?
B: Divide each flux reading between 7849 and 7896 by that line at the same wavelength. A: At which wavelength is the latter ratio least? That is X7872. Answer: 7850.20 angstrom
